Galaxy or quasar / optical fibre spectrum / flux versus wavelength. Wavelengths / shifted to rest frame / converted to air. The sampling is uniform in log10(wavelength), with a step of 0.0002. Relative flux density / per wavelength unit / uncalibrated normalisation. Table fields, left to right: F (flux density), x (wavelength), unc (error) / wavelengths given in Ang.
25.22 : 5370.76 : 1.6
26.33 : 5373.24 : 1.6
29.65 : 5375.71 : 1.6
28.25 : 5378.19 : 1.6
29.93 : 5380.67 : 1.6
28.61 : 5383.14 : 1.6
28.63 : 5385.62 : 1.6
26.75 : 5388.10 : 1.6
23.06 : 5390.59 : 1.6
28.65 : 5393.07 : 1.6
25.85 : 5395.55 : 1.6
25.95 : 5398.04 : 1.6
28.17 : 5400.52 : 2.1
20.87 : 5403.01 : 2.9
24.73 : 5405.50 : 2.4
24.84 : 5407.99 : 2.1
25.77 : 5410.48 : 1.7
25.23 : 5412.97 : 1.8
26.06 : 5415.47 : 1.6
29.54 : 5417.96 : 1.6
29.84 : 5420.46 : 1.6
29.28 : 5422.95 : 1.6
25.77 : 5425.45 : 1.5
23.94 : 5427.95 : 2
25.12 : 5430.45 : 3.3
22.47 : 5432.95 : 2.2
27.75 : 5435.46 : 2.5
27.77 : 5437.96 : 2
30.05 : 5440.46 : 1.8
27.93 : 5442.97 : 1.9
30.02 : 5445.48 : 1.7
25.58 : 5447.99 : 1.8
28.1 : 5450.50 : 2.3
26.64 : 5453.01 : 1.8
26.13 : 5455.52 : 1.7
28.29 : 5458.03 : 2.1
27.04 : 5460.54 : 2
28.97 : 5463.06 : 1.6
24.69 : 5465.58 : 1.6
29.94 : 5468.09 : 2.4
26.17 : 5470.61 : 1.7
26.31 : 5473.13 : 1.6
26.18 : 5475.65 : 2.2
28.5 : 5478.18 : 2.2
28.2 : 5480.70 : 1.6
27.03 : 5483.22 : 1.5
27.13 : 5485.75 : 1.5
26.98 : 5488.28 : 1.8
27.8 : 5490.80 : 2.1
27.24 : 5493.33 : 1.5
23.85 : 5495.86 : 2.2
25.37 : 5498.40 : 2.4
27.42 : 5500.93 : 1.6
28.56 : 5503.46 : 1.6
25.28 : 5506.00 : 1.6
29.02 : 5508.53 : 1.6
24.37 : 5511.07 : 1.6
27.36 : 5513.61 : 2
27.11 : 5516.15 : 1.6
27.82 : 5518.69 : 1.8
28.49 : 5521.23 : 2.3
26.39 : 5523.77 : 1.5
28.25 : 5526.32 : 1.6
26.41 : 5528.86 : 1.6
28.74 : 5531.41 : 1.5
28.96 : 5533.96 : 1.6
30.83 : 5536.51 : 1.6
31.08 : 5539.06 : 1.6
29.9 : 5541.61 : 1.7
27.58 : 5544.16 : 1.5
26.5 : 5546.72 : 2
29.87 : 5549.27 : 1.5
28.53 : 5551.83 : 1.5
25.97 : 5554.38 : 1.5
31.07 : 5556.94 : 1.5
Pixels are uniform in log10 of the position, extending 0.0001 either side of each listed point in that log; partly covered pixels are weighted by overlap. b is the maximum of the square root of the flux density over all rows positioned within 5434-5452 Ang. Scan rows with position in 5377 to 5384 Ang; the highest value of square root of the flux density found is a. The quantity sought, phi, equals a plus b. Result 10.95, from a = 5.47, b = 5.48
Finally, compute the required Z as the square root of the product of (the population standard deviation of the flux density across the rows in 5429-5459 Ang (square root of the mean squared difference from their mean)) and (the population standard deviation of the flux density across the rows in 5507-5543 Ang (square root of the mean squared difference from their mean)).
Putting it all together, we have 1.89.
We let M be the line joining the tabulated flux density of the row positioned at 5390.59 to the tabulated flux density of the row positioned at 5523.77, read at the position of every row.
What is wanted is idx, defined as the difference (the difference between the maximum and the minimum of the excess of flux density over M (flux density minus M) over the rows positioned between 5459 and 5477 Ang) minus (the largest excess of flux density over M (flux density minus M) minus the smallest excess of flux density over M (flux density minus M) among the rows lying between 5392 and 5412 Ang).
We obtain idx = -3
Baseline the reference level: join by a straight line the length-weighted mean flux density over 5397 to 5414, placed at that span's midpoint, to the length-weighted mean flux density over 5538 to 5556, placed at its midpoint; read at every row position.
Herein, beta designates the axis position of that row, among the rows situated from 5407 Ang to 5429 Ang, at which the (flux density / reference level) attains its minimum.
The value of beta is 5427.95 Ang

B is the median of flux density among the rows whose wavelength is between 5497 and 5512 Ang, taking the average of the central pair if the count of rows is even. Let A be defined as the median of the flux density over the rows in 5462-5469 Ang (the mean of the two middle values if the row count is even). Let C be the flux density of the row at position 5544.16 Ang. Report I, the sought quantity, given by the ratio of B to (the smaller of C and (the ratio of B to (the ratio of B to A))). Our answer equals 0.96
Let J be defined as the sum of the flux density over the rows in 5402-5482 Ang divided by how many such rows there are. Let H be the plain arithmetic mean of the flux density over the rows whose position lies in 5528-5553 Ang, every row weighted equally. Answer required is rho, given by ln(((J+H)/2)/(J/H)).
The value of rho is 3.40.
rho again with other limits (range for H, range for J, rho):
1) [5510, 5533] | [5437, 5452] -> 3.29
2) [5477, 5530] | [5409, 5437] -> 3.31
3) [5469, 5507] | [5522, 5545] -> 3.26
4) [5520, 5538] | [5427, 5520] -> 3.37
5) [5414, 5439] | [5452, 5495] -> 3.28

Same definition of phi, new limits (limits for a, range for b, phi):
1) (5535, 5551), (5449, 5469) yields 11.05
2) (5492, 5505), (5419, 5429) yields 10.81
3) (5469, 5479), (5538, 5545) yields 10.91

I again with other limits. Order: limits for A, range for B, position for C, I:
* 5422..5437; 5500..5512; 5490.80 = 1.08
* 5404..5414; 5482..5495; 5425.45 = 1.08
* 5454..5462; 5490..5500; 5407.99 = 1.06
